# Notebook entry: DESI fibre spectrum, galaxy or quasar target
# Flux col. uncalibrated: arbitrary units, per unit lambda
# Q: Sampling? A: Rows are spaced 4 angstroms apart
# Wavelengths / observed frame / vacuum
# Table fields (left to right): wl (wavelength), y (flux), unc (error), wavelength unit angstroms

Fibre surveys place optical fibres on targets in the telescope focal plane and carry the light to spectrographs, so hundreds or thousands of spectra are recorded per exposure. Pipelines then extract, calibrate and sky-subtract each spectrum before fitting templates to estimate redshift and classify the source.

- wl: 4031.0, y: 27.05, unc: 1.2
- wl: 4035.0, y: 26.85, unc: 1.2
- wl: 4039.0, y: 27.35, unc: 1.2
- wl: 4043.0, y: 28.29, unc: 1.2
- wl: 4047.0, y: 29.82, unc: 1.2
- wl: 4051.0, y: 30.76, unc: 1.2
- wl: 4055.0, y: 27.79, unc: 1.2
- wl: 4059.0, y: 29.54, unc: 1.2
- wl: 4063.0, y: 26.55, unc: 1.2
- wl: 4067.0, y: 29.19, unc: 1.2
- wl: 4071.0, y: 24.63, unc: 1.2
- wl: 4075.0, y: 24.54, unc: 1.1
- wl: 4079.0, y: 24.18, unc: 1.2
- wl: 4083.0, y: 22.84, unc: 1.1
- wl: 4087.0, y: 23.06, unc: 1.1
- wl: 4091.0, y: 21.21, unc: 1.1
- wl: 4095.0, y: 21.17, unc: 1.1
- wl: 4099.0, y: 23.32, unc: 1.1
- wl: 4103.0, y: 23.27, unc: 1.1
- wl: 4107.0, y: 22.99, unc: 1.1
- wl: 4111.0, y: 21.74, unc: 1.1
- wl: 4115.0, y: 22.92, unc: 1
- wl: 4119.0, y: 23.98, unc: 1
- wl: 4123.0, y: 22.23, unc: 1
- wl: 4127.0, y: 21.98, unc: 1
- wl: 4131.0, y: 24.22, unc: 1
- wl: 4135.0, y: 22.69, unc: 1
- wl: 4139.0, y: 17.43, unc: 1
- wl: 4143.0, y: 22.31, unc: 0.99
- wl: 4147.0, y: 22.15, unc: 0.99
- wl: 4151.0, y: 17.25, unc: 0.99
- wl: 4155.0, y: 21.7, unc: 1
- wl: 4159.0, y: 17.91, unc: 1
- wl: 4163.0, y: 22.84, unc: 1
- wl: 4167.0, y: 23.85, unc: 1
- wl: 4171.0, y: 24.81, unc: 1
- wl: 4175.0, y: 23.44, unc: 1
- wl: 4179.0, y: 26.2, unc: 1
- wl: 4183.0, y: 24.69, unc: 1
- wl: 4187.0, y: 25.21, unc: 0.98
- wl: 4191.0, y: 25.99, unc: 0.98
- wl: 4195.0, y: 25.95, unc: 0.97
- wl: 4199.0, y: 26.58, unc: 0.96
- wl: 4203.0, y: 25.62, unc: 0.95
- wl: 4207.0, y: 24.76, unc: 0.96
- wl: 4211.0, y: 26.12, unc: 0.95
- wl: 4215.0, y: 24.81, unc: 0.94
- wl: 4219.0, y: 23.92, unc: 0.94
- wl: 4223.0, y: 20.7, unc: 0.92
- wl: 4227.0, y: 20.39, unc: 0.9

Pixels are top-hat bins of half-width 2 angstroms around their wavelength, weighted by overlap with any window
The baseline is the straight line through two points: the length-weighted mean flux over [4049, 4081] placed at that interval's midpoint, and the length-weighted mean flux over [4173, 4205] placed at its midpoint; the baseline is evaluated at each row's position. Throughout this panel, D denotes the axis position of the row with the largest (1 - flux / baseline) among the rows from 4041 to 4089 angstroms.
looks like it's 4083.0 angstroms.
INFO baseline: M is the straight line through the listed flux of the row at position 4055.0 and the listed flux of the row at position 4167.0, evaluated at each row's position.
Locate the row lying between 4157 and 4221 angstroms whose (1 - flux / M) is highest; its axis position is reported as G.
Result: 4159.0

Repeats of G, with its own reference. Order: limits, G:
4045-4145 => 4139.0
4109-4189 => 4139.0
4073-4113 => 4091.0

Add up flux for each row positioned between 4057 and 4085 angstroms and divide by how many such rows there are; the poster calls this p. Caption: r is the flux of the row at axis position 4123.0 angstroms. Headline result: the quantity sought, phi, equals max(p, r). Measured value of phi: 25.9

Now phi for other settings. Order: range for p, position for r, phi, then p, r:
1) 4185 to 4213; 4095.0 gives 25.7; 25.75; 21.17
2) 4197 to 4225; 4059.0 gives 29.5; 24.64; 29.54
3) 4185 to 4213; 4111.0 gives 25.7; 25.75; 21.74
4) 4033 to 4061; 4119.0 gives 28.6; 28.63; 23.98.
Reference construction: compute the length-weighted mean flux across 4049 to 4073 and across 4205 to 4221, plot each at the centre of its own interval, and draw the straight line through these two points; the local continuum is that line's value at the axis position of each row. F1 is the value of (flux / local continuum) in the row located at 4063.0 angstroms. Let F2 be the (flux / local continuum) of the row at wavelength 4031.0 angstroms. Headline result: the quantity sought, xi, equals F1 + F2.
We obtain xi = 1.89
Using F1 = 0.95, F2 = 0.94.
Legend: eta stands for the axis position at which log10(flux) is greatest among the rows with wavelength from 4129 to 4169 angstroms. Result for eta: 4131.0 angstroms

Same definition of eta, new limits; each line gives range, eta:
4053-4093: 4059.0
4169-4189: 4179.0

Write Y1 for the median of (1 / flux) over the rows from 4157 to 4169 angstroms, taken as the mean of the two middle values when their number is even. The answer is 0.044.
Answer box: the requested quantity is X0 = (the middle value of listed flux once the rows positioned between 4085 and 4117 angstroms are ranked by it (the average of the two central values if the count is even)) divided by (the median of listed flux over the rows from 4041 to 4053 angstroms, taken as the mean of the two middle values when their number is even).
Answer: 0.77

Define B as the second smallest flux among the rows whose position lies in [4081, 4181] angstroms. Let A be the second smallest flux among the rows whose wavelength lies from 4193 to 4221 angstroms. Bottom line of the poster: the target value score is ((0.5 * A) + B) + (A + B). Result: 72.0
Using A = 24.76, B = 17.43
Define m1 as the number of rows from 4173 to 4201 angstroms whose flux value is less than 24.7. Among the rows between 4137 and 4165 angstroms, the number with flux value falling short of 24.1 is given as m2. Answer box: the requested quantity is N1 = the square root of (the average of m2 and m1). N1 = 2.1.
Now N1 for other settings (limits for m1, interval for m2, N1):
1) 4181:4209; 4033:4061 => 0.7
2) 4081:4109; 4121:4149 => 2.5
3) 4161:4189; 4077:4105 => 2.2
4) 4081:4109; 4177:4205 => 1.9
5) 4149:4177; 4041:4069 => 1.7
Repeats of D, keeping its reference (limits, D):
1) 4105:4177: 4151.0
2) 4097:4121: 4111.0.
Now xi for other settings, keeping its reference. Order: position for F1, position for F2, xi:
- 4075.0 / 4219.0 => 1.85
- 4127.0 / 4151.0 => 1.48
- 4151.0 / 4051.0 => 1.75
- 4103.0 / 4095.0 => 1.63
